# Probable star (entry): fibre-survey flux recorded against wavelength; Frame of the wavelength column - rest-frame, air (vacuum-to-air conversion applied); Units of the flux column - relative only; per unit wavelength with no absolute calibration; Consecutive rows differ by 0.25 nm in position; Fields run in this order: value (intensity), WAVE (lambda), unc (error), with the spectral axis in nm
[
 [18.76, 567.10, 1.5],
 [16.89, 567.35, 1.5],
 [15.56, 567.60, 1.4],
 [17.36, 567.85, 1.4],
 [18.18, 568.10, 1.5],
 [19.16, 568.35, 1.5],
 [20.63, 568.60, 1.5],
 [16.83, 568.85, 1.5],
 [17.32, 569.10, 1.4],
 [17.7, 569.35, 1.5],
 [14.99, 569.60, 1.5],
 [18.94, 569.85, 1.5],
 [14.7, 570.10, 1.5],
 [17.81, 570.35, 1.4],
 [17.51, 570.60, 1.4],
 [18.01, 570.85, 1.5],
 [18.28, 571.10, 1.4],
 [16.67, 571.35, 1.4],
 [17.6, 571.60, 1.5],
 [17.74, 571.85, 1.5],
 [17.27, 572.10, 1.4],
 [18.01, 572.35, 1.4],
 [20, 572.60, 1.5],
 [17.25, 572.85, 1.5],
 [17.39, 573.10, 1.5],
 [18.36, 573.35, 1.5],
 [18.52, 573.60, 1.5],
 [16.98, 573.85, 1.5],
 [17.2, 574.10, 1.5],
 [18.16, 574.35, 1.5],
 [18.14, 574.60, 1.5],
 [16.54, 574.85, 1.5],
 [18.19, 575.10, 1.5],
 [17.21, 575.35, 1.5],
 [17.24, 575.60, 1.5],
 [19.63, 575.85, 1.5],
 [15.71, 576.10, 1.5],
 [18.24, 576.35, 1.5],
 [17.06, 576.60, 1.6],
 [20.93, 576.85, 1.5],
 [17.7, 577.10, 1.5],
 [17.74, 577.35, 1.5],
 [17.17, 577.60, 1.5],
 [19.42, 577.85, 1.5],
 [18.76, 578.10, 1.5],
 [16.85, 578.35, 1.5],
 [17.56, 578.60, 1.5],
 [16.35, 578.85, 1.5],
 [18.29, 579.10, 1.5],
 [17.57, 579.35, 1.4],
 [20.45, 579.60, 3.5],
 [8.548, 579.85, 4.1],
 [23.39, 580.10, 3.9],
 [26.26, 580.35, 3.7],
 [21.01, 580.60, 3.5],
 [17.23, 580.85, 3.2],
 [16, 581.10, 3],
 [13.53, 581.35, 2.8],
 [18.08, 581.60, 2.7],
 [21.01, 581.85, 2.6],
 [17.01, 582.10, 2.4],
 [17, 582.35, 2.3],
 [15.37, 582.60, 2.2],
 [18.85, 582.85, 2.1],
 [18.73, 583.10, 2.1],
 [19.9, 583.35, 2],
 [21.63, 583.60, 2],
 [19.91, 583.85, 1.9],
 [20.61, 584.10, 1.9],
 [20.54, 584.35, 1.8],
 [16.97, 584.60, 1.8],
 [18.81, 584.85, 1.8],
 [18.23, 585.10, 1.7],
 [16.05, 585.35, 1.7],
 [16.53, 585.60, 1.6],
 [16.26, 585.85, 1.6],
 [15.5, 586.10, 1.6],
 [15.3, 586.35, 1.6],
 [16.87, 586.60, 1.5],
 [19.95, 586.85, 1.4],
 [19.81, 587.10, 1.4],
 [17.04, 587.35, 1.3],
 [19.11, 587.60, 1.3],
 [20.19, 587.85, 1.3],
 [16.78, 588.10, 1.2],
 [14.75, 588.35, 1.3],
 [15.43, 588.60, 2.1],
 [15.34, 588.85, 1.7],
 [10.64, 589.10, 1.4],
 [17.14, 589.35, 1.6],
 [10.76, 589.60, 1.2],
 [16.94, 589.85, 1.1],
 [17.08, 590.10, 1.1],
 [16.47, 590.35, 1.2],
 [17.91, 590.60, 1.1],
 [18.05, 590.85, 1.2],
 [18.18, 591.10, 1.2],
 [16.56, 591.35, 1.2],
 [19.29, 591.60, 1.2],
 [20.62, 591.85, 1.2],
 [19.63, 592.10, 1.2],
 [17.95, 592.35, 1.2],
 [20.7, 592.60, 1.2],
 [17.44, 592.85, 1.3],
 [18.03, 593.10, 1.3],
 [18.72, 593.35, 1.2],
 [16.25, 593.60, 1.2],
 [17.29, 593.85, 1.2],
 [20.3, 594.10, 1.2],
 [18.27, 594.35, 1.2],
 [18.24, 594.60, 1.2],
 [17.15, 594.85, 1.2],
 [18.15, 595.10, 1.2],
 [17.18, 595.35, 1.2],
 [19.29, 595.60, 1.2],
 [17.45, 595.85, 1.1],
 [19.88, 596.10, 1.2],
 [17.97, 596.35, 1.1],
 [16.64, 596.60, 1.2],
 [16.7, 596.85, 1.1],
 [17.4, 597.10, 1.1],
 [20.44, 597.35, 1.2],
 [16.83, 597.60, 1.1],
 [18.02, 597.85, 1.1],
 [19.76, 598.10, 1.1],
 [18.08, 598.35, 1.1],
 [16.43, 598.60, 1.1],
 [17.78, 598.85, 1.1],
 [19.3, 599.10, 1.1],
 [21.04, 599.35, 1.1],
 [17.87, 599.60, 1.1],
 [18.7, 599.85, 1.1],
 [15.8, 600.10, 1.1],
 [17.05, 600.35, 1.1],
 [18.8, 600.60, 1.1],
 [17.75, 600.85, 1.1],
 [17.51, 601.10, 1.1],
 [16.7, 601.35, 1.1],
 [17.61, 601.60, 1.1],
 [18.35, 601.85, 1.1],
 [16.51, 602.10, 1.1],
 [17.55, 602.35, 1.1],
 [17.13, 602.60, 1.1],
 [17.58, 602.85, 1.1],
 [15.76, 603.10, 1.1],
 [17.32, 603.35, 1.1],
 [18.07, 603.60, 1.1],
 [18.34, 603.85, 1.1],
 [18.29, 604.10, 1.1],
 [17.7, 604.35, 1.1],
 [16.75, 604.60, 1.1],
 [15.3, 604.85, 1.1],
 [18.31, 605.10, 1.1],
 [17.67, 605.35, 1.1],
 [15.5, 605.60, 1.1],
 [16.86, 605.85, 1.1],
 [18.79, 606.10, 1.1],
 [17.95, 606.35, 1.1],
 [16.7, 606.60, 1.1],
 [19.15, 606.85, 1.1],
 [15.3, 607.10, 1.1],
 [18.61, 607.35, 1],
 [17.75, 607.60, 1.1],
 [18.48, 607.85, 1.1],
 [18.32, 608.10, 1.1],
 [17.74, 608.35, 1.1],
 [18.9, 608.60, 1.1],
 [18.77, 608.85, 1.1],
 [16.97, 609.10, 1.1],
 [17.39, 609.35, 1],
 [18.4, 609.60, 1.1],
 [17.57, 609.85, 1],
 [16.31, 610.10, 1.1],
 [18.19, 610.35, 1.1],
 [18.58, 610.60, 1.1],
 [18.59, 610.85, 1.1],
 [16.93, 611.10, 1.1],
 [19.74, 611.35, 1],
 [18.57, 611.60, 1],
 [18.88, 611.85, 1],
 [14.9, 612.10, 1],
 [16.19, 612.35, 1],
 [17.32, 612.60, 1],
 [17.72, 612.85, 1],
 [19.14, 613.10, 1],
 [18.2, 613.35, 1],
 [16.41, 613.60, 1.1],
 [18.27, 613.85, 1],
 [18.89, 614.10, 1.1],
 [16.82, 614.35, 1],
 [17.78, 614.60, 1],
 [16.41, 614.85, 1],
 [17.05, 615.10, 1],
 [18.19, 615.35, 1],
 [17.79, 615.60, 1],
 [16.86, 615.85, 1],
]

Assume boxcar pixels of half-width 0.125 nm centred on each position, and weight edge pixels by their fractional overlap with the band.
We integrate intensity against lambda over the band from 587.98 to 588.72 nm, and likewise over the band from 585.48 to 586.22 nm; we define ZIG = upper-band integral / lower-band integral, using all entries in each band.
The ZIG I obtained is 0.97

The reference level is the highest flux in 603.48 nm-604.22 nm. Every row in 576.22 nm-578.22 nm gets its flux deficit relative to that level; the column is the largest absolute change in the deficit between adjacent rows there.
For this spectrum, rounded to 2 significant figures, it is 3.9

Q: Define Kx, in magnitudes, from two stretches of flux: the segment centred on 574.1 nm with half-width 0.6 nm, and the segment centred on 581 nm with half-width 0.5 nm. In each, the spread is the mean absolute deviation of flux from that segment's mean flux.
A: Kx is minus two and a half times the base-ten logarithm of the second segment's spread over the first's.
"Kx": -1.46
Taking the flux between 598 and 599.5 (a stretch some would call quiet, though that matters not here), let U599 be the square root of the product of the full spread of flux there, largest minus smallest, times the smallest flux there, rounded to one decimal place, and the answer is 8.7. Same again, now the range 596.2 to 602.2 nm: 9.1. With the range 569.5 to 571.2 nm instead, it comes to 7.9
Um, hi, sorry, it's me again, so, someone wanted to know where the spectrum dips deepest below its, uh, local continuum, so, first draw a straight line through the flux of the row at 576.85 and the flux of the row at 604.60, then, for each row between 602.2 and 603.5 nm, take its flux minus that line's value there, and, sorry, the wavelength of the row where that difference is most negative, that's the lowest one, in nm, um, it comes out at 603.10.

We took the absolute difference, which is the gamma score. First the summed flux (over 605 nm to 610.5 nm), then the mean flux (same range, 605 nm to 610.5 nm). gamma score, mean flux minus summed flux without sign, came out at 372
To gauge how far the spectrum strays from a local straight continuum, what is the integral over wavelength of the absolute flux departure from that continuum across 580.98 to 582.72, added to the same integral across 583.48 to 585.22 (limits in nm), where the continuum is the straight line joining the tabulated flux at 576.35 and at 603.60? 6.7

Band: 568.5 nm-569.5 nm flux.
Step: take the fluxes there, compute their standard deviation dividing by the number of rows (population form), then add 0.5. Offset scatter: 2.0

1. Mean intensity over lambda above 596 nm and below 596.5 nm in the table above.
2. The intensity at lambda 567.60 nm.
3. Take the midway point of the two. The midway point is 17.2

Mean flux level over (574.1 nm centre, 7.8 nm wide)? 17.9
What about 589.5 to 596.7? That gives 17.9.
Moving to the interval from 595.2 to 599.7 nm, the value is 18.2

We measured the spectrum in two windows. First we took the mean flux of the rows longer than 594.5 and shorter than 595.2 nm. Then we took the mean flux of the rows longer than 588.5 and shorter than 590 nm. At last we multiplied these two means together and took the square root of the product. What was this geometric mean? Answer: 16.0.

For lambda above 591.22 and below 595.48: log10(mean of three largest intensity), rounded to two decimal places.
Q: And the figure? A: 1.31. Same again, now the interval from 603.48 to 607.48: 1.28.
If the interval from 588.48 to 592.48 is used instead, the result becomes 1.30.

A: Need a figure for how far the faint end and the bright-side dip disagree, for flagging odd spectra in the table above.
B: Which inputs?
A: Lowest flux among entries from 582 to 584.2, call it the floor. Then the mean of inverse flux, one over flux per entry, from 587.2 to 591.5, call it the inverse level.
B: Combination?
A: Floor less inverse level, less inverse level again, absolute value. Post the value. 15.2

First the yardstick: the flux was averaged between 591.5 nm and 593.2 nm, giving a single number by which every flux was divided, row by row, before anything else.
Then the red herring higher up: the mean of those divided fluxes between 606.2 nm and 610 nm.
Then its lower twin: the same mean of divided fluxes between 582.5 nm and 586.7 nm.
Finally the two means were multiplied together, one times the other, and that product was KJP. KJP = 0.882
